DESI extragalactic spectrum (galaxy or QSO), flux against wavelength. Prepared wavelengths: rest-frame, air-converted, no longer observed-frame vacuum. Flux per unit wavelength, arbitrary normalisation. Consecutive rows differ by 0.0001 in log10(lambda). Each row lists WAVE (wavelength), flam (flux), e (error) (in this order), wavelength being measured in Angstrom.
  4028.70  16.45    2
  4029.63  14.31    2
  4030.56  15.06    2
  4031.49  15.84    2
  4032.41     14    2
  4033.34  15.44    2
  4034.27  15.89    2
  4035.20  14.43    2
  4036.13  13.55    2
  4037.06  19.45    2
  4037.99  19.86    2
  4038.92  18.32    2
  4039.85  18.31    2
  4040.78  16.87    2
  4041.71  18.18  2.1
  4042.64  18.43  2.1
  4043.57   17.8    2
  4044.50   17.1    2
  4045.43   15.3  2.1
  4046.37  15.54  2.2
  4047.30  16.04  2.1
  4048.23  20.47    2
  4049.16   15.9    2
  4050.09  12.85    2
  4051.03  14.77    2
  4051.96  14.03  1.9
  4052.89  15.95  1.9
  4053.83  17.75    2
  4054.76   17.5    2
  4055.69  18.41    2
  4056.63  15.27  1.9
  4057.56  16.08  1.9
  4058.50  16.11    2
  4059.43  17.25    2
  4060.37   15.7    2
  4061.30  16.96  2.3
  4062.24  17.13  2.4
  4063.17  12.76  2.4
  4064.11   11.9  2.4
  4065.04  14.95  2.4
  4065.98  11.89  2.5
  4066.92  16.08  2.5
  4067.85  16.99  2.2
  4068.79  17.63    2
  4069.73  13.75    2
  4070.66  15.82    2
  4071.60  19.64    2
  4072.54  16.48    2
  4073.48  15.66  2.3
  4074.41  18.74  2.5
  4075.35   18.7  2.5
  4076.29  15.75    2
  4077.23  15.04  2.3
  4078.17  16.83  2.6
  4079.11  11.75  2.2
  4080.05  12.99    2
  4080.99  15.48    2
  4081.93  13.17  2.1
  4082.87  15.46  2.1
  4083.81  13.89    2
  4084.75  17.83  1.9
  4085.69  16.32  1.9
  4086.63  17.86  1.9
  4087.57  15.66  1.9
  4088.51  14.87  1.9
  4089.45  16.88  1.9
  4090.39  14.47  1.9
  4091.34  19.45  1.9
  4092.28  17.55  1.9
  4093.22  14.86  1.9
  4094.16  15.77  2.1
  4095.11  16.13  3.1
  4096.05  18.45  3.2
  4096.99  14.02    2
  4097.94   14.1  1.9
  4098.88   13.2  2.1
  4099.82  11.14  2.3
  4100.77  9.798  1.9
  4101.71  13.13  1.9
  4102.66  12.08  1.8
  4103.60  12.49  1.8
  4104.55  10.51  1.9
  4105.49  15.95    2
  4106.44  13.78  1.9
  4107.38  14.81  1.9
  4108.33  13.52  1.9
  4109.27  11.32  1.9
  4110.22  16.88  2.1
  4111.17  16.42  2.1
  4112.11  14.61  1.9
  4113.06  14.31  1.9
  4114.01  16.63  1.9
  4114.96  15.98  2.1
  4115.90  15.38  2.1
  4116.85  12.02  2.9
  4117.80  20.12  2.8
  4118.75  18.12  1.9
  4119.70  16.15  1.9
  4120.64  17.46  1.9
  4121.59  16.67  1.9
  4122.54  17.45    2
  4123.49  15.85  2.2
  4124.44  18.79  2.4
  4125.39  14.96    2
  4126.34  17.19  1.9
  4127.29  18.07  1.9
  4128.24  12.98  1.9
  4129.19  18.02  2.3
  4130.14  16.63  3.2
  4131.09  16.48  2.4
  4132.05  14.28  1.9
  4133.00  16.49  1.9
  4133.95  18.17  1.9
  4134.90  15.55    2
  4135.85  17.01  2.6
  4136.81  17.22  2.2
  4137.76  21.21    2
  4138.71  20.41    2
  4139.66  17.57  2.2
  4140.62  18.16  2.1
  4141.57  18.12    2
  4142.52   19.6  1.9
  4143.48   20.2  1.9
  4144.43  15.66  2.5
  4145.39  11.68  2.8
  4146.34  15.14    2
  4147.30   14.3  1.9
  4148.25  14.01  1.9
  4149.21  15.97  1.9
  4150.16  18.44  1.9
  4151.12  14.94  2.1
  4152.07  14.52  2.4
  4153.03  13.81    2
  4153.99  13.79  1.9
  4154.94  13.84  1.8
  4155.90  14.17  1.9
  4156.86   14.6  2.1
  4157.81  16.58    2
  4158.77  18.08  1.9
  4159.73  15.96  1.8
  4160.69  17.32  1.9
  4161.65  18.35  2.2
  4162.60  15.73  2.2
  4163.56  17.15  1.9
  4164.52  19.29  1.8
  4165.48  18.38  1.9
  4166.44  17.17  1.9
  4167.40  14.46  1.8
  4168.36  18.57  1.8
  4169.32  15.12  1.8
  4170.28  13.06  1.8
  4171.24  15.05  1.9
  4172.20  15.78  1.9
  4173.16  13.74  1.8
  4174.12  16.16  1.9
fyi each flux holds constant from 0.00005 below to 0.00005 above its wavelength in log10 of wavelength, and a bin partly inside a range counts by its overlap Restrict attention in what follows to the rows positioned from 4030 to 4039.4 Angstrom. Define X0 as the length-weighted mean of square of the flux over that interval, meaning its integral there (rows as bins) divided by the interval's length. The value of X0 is 266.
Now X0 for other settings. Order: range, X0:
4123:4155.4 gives 275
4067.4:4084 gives 254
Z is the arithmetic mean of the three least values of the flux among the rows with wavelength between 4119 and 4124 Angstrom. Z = 16.2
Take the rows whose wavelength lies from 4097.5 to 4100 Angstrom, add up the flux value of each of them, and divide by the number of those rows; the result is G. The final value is 12.8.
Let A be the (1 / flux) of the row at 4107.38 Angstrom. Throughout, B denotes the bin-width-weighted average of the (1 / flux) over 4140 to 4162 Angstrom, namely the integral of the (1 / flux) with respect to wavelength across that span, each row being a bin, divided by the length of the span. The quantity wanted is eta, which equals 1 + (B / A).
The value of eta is 1.94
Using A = 0.068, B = 0.0638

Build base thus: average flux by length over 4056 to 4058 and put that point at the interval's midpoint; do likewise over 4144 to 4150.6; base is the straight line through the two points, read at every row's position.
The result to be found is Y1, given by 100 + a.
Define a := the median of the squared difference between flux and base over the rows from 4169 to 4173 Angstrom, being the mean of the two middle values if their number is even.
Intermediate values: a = 0.6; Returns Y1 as 100.6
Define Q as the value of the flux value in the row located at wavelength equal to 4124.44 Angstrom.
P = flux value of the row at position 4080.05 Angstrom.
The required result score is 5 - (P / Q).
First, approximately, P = 12.99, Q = 18.79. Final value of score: 4.3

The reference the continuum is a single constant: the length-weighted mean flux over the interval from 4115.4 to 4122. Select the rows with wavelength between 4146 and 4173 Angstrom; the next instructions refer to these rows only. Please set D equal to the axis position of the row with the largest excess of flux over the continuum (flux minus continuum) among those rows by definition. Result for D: 4164.52 Angstrom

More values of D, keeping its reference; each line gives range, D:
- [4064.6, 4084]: 4071.60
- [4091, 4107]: 4091.34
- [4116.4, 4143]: 4137.76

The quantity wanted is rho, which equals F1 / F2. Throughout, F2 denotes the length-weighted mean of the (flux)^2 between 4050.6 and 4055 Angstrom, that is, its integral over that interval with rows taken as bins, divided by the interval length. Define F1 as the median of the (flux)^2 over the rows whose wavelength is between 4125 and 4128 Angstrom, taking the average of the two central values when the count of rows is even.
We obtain 1.15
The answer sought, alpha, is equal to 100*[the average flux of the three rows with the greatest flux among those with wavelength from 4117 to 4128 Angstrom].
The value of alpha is 1901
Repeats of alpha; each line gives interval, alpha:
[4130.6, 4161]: 2061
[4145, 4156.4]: 1652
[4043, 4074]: 1951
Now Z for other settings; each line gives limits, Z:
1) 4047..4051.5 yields 14.5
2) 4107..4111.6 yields 13.2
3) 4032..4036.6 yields 14.0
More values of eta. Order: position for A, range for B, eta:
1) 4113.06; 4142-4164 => 1.92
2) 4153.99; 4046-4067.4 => 1.89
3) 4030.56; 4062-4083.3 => 2.00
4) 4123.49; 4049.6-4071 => 2.04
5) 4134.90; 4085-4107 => 2.09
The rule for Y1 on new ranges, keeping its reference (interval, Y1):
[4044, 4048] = 100.3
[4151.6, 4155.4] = 101.2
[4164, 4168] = 109.1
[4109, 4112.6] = 101.7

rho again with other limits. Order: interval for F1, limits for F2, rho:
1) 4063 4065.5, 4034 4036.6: 0.77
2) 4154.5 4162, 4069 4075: 0.93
